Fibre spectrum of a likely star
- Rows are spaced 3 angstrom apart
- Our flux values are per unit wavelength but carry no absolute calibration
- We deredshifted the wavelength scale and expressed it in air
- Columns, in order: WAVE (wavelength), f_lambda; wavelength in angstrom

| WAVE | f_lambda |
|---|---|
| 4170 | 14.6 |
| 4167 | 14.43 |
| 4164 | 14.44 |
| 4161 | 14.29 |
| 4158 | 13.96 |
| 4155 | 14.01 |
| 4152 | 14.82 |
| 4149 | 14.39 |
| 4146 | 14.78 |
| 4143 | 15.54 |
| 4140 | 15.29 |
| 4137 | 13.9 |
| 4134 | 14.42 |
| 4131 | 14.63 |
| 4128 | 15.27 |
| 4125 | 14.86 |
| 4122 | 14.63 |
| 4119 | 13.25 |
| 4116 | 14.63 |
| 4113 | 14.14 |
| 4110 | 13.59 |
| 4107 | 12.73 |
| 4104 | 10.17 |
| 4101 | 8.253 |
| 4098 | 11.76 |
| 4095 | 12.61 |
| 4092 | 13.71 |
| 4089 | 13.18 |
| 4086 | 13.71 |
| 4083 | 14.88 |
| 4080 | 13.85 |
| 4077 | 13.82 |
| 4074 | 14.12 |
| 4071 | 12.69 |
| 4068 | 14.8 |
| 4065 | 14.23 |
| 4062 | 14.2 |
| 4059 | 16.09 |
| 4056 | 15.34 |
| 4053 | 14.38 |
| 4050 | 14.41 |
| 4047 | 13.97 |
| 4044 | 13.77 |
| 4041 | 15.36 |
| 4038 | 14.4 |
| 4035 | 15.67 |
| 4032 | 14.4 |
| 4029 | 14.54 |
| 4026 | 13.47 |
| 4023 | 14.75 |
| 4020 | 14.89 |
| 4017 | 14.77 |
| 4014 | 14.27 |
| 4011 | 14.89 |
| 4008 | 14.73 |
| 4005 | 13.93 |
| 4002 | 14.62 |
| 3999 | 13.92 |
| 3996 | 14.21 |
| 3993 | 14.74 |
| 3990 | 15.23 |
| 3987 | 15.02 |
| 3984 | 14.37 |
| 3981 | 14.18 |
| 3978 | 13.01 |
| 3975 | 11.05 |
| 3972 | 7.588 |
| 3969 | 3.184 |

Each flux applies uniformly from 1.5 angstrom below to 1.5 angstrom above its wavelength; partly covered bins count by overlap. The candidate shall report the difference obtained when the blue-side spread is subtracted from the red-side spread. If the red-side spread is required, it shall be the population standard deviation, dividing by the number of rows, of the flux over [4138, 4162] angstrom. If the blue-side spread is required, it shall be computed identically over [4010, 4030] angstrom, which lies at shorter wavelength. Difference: 0.1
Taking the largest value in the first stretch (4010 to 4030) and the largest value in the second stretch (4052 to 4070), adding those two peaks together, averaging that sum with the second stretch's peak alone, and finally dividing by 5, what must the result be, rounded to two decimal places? 4.71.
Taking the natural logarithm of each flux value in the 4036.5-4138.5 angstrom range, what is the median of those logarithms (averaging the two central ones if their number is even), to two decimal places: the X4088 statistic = 2.65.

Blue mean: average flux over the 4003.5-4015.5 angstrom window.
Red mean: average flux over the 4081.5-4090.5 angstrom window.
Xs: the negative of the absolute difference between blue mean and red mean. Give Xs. -0.53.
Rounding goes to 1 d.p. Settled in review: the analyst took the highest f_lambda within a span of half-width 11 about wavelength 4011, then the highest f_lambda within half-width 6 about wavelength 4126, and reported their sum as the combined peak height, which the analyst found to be 30.2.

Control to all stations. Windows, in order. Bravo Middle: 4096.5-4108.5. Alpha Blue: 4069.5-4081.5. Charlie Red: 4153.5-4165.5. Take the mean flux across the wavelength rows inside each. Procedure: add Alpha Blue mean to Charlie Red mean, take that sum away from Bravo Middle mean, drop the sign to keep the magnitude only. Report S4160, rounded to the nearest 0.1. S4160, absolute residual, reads 17.1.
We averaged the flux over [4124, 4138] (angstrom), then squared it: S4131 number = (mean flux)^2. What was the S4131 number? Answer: 214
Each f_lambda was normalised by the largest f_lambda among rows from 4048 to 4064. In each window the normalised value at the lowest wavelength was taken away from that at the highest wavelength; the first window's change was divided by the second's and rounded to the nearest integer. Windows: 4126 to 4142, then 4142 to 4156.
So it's 0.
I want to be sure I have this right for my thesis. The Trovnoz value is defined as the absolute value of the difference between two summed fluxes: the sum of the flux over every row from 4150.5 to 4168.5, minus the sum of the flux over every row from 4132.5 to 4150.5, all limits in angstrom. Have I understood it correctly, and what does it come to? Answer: 2.4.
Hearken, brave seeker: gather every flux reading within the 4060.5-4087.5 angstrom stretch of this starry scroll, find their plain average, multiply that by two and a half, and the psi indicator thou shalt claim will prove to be 35.1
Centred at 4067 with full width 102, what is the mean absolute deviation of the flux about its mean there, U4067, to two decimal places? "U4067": 0.98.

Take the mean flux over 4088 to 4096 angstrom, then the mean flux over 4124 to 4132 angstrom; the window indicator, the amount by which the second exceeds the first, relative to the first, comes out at 0.13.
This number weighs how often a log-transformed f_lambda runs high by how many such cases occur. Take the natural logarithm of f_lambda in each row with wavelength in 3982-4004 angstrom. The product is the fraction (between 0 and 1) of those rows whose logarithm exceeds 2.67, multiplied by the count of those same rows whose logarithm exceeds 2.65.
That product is 3.4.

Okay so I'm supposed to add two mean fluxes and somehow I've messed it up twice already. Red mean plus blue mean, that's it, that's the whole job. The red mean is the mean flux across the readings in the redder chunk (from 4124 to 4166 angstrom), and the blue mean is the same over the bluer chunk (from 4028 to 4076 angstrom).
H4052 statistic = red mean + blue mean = 29.1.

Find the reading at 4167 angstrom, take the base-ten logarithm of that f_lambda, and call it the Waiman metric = 1.16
